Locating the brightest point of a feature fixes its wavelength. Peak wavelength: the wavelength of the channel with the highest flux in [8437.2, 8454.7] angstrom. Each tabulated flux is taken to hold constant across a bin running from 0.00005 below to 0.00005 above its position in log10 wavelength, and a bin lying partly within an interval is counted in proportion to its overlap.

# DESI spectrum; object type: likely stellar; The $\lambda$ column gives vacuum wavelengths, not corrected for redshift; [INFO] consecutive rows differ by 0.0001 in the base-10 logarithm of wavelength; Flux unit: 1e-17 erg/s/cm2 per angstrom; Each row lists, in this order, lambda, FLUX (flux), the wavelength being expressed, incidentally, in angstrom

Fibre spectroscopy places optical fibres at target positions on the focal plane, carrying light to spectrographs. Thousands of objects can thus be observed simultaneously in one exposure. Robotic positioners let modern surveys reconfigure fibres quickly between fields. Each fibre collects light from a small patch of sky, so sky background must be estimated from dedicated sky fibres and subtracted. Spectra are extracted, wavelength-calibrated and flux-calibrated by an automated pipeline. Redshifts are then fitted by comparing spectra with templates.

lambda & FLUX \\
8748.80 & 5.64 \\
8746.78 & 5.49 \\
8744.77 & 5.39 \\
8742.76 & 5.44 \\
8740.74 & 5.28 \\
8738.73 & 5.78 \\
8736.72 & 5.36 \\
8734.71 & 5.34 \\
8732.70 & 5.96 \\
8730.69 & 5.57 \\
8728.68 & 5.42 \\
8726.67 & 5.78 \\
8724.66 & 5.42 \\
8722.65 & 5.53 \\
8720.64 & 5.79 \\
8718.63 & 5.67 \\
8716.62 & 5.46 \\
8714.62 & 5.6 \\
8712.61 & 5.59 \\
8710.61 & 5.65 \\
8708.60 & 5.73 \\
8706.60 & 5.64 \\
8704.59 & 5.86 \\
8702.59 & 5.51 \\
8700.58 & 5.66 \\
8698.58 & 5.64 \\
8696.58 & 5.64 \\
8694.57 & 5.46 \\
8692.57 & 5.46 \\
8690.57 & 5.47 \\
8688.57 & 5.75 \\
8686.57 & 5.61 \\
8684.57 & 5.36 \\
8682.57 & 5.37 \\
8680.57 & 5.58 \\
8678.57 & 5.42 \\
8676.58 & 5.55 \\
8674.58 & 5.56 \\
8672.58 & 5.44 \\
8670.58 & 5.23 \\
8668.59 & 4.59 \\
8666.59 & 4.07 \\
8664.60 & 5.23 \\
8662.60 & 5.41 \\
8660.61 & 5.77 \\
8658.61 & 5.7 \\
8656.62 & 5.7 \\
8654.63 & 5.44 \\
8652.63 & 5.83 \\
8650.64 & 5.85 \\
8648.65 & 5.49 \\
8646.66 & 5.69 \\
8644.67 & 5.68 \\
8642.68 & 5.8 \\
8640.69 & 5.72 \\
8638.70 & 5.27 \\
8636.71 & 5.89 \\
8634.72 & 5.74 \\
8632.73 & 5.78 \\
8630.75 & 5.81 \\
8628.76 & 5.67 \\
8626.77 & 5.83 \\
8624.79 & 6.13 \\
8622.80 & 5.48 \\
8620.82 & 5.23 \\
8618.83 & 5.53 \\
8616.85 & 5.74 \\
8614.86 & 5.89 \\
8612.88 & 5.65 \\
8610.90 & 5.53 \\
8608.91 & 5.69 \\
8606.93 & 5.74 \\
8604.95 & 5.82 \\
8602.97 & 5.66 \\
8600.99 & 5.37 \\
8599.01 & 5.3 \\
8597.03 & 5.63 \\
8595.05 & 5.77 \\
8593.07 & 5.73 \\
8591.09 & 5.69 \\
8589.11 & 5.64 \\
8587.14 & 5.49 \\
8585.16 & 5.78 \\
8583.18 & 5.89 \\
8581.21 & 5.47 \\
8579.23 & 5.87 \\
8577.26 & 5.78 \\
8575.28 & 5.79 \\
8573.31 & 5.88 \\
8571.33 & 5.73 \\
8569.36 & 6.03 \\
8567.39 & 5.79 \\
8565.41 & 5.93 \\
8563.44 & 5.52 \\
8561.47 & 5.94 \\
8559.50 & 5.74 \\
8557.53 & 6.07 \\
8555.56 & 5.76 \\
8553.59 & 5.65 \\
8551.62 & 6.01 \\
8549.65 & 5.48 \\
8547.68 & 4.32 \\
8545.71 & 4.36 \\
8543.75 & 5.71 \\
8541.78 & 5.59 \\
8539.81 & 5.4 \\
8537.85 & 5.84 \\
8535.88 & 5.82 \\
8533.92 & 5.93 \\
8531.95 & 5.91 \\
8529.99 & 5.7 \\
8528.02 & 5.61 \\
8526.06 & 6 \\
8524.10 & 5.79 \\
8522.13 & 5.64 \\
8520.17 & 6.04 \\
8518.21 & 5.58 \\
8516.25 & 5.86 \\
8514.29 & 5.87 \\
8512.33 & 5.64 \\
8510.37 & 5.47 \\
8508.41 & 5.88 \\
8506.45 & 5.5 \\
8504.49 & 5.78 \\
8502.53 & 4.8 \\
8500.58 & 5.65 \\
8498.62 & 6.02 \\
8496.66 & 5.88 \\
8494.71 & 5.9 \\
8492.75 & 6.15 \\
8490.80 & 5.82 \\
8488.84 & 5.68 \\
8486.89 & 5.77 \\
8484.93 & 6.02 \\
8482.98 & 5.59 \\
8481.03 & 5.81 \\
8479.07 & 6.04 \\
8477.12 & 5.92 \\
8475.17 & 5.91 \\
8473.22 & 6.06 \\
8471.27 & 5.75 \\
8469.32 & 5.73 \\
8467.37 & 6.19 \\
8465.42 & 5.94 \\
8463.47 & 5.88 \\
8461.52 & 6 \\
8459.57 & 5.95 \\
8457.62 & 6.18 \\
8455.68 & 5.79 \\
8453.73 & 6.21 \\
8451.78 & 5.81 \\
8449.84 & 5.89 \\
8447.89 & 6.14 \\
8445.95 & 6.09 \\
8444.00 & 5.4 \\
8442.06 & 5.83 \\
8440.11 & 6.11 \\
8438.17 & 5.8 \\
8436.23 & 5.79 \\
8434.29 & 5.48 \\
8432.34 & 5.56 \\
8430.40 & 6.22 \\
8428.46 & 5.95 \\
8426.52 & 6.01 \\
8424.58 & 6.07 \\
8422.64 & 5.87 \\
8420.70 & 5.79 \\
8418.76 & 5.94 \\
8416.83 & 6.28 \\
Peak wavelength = 8453.73 angstrom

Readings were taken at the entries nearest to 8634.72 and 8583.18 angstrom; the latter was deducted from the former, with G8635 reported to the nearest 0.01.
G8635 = -0.15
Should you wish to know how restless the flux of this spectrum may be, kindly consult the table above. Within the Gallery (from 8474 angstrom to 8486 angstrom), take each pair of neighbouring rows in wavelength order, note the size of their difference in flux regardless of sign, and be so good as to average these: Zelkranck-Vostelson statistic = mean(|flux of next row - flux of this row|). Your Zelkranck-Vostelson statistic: 0.202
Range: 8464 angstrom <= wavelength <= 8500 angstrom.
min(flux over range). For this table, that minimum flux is 5.59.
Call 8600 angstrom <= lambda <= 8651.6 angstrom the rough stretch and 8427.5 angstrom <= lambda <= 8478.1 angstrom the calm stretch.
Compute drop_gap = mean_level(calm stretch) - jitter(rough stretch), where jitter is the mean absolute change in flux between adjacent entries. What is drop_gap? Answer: 5.69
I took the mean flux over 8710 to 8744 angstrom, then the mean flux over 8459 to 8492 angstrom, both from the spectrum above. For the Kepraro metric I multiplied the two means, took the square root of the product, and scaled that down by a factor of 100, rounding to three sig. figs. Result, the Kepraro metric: 0.0572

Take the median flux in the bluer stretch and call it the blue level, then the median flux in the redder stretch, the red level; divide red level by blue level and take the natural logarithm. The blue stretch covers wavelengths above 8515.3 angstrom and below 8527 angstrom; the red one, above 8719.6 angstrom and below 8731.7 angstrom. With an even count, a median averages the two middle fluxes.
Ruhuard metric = -0.05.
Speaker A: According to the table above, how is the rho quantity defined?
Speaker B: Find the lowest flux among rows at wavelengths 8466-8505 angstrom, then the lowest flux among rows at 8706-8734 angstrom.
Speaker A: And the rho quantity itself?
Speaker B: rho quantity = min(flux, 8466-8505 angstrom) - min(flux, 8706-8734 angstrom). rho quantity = -0.62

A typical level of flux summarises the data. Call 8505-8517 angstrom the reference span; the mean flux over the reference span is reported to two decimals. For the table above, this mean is 5.70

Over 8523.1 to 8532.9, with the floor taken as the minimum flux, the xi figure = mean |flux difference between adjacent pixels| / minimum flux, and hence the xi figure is 0.040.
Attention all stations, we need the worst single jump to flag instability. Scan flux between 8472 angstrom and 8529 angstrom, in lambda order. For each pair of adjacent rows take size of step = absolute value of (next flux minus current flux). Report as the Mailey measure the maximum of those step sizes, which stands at 1.0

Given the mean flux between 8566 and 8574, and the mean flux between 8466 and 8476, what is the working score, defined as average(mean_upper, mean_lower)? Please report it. 5.89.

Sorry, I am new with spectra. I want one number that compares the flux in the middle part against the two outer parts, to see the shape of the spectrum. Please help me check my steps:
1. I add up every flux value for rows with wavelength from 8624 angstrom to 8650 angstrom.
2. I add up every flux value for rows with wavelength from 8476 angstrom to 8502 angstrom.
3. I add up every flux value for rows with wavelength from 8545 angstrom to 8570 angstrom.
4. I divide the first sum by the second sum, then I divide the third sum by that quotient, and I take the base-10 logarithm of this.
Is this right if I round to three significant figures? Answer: 1.87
